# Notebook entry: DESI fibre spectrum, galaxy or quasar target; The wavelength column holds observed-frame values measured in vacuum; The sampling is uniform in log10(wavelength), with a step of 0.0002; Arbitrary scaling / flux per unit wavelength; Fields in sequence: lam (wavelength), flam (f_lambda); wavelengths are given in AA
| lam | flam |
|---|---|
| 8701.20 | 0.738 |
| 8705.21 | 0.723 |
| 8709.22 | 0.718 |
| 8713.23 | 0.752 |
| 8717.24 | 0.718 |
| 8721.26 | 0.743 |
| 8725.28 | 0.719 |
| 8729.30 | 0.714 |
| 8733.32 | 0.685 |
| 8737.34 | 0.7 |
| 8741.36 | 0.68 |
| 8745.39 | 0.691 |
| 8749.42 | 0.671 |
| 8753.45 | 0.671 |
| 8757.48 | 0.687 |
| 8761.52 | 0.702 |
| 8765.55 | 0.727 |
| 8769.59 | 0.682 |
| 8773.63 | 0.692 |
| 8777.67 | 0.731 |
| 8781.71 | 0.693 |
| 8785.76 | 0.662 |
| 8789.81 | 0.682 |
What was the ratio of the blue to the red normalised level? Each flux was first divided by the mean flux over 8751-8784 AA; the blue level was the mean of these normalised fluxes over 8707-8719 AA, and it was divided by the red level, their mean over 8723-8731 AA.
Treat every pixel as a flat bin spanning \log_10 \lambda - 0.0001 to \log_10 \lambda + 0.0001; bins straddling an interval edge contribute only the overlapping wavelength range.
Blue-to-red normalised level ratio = 1.018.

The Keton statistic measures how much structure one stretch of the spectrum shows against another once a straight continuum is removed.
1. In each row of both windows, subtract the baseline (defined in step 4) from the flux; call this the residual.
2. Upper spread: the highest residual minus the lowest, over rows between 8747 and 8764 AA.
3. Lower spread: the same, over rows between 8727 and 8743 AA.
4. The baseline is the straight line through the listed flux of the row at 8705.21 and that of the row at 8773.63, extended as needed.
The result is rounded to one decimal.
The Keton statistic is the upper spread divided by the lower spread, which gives 1.3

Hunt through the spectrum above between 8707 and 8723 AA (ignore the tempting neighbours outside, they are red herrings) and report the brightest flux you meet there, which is 0.752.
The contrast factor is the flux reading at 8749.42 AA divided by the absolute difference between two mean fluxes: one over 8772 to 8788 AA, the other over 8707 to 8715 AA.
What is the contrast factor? 17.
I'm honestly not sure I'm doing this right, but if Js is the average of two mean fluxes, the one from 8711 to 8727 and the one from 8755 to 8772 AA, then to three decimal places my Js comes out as 0.716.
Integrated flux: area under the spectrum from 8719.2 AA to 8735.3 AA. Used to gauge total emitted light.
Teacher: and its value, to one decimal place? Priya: 11.5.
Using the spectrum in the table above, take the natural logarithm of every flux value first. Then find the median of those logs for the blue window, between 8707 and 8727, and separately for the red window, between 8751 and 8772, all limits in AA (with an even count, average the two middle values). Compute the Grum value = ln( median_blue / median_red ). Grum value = -0.129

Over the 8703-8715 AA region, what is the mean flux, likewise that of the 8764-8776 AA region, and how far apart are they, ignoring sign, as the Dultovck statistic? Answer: 0.031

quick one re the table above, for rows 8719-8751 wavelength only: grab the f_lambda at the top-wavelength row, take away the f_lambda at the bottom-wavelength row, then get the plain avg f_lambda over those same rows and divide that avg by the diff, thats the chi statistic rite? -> -10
